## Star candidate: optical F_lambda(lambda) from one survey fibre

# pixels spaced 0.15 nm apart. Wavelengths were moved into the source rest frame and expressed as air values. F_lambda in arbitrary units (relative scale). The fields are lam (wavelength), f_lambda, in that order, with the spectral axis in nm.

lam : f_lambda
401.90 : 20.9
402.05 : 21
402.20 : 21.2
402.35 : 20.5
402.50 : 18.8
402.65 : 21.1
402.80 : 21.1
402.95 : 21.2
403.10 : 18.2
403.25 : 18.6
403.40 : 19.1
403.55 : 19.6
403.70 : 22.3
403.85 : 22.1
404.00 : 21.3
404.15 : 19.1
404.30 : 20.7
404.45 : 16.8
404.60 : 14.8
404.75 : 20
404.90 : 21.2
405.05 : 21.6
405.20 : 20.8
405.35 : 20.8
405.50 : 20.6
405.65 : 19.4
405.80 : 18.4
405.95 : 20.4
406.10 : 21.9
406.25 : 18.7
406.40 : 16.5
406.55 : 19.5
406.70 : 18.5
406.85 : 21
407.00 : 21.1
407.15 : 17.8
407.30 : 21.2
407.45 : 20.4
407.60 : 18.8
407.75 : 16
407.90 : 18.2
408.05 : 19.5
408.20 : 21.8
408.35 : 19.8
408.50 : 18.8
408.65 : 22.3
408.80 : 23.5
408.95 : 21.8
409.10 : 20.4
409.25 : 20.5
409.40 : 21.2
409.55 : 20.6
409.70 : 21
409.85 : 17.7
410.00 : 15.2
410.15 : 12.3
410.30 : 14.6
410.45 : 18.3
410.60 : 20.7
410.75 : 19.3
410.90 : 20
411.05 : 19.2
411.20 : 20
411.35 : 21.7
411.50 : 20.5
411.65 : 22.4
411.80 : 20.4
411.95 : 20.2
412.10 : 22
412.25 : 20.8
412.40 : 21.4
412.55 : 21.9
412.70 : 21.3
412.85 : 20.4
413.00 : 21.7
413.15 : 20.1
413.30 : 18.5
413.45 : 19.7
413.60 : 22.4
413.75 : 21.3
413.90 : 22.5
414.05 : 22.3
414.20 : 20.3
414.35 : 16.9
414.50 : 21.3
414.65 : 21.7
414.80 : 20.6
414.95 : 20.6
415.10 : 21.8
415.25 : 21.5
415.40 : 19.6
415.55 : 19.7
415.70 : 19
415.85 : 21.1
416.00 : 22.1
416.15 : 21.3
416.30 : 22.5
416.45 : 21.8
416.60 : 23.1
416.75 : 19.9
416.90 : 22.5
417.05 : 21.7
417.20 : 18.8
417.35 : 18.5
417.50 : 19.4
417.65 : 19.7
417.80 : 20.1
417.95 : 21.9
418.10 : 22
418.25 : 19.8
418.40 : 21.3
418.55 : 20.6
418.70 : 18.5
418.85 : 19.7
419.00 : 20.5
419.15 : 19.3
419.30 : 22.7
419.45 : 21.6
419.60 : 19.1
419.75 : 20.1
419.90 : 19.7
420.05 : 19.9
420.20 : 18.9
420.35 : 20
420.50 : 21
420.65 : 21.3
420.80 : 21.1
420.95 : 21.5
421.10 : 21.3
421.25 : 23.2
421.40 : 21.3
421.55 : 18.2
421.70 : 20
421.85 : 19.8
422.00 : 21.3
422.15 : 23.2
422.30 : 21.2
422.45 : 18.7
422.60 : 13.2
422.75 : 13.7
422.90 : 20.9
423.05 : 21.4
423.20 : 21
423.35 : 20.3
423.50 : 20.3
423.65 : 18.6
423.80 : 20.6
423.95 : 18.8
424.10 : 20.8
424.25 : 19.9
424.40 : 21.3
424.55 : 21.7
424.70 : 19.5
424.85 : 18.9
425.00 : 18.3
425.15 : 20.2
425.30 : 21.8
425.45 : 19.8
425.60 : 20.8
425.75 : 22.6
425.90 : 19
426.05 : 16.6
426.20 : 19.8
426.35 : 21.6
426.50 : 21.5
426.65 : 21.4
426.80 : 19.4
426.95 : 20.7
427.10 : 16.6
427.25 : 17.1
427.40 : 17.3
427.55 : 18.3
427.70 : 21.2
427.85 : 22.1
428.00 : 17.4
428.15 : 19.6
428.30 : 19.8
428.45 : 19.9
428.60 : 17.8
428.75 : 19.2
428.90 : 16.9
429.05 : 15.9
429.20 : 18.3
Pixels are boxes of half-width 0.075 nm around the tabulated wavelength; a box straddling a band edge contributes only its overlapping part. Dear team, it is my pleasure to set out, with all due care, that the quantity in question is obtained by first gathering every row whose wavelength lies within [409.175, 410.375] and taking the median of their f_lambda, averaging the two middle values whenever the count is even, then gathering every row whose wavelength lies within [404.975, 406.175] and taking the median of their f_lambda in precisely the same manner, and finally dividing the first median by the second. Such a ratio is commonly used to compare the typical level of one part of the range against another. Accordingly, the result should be 0.92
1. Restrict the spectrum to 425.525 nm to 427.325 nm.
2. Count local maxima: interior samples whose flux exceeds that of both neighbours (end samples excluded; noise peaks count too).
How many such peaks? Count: 3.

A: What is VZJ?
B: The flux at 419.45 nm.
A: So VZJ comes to 21.6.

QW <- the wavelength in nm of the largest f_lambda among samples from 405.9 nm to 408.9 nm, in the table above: 408.80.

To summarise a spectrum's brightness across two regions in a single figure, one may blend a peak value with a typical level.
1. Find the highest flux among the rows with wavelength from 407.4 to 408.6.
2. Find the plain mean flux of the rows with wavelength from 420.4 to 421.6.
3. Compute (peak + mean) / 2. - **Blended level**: 21.5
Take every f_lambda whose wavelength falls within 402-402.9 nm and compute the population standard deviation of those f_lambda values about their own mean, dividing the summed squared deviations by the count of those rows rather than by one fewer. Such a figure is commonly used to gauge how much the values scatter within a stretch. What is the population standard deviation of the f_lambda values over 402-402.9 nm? 0.8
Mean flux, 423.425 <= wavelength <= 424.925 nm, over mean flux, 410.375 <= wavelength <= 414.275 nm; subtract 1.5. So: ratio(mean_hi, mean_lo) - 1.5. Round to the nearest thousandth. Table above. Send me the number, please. -0.534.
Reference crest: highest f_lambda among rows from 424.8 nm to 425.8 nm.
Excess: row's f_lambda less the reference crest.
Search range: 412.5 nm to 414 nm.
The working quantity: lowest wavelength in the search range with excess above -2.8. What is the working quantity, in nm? 412.55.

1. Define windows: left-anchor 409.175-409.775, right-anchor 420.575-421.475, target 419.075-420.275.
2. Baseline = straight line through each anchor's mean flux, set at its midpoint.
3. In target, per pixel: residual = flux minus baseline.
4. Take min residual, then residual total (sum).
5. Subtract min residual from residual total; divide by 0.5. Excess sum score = -16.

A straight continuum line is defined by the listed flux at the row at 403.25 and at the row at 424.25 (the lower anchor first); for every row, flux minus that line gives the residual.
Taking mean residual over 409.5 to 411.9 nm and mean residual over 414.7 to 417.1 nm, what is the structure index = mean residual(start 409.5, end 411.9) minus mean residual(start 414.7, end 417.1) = -1.9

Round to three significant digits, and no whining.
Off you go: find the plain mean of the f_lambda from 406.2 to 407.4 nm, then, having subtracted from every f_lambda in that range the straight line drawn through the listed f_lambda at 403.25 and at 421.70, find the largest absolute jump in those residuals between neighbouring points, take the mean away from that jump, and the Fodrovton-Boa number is -15.9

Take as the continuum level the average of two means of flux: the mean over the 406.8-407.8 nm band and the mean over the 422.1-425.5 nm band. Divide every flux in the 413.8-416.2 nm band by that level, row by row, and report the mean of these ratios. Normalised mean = 1.06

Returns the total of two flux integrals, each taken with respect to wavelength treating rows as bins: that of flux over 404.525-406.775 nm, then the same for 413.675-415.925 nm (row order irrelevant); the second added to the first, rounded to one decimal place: 90.5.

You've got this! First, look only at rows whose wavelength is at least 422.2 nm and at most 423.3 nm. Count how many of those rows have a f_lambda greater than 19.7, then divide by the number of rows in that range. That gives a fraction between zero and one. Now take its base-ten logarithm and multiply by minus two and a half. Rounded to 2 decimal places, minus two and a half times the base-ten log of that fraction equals 0.61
